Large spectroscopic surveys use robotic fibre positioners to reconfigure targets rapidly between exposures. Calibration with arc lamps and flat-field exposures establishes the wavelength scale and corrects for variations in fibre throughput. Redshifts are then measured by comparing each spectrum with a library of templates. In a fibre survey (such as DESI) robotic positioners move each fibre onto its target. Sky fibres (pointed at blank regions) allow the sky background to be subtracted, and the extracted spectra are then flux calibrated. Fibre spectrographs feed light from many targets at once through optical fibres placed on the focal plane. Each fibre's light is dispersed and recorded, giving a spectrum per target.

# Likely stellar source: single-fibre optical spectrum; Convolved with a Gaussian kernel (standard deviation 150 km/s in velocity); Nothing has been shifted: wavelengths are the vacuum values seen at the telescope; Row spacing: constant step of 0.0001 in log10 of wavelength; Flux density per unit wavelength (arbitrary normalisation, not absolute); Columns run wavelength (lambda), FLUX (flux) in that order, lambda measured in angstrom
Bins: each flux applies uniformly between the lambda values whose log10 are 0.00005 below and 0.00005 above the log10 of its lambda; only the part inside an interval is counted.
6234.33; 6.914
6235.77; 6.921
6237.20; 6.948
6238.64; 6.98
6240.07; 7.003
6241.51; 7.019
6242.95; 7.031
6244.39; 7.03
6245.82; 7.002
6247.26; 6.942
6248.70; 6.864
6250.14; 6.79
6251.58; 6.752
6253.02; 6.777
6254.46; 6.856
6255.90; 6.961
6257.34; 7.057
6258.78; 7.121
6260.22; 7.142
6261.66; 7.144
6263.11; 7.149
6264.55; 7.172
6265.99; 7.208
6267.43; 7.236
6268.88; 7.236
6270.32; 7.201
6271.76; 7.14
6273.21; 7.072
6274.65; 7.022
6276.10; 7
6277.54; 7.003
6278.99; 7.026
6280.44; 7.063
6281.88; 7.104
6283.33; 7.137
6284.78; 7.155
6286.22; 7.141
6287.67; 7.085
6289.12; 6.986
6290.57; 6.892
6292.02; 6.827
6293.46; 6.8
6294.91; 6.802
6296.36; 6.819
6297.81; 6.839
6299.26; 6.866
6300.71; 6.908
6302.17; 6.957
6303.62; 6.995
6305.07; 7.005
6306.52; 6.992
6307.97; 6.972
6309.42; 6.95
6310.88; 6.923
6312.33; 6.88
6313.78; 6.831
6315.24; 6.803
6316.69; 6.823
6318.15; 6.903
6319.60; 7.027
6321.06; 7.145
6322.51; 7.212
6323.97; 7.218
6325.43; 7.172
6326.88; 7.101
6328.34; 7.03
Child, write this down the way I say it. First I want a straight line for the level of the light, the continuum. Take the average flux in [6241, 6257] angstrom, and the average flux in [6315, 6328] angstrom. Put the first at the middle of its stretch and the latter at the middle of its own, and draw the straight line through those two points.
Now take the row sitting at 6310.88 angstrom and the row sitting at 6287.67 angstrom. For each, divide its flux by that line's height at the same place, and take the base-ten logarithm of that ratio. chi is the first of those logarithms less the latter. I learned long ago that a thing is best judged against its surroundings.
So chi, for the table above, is -0.013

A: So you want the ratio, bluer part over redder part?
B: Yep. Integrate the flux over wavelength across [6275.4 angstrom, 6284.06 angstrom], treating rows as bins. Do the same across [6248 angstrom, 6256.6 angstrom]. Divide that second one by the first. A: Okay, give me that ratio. 0.96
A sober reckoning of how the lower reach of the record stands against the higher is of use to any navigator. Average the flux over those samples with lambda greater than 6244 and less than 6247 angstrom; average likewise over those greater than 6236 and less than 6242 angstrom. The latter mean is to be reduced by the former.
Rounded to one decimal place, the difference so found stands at 0.0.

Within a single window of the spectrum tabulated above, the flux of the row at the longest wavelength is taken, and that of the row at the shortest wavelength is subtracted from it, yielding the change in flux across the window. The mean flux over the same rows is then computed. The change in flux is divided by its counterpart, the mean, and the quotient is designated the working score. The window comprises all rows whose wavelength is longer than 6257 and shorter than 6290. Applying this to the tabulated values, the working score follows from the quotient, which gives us -0.010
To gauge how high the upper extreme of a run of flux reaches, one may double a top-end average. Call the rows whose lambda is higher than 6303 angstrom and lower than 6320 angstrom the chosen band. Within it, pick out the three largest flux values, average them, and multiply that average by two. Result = 14.0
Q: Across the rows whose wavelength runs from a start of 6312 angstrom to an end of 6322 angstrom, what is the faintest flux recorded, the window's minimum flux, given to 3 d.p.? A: 6.803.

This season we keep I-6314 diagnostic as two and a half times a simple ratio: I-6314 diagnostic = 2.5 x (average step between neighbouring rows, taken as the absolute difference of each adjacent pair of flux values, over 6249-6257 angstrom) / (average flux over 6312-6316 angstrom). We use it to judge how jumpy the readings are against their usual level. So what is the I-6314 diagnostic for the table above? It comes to 0.023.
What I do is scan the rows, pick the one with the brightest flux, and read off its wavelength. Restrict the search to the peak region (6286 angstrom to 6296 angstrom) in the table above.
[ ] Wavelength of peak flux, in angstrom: 6286.22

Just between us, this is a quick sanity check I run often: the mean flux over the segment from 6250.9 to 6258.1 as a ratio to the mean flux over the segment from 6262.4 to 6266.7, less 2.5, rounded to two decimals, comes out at -1.54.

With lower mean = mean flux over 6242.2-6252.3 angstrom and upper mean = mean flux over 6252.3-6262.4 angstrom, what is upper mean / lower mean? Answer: 1.01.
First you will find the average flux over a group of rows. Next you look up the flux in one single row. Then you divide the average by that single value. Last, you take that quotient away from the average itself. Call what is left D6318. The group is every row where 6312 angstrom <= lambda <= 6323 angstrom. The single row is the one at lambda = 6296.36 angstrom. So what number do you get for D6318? 5.93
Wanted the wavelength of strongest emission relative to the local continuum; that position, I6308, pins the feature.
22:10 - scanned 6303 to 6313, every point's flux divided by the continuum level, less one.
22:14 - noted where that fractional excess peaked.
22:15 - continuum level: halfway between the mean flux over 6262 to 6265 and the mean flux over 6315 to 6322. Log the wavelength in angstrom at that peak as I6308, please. 6305.07 angstrom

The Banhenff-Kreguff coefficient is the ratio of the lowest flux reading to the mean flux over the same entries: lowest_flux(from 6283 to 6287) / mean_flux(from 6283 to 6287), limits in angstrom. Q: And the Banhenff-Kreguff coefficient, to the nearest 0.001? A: 0.999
